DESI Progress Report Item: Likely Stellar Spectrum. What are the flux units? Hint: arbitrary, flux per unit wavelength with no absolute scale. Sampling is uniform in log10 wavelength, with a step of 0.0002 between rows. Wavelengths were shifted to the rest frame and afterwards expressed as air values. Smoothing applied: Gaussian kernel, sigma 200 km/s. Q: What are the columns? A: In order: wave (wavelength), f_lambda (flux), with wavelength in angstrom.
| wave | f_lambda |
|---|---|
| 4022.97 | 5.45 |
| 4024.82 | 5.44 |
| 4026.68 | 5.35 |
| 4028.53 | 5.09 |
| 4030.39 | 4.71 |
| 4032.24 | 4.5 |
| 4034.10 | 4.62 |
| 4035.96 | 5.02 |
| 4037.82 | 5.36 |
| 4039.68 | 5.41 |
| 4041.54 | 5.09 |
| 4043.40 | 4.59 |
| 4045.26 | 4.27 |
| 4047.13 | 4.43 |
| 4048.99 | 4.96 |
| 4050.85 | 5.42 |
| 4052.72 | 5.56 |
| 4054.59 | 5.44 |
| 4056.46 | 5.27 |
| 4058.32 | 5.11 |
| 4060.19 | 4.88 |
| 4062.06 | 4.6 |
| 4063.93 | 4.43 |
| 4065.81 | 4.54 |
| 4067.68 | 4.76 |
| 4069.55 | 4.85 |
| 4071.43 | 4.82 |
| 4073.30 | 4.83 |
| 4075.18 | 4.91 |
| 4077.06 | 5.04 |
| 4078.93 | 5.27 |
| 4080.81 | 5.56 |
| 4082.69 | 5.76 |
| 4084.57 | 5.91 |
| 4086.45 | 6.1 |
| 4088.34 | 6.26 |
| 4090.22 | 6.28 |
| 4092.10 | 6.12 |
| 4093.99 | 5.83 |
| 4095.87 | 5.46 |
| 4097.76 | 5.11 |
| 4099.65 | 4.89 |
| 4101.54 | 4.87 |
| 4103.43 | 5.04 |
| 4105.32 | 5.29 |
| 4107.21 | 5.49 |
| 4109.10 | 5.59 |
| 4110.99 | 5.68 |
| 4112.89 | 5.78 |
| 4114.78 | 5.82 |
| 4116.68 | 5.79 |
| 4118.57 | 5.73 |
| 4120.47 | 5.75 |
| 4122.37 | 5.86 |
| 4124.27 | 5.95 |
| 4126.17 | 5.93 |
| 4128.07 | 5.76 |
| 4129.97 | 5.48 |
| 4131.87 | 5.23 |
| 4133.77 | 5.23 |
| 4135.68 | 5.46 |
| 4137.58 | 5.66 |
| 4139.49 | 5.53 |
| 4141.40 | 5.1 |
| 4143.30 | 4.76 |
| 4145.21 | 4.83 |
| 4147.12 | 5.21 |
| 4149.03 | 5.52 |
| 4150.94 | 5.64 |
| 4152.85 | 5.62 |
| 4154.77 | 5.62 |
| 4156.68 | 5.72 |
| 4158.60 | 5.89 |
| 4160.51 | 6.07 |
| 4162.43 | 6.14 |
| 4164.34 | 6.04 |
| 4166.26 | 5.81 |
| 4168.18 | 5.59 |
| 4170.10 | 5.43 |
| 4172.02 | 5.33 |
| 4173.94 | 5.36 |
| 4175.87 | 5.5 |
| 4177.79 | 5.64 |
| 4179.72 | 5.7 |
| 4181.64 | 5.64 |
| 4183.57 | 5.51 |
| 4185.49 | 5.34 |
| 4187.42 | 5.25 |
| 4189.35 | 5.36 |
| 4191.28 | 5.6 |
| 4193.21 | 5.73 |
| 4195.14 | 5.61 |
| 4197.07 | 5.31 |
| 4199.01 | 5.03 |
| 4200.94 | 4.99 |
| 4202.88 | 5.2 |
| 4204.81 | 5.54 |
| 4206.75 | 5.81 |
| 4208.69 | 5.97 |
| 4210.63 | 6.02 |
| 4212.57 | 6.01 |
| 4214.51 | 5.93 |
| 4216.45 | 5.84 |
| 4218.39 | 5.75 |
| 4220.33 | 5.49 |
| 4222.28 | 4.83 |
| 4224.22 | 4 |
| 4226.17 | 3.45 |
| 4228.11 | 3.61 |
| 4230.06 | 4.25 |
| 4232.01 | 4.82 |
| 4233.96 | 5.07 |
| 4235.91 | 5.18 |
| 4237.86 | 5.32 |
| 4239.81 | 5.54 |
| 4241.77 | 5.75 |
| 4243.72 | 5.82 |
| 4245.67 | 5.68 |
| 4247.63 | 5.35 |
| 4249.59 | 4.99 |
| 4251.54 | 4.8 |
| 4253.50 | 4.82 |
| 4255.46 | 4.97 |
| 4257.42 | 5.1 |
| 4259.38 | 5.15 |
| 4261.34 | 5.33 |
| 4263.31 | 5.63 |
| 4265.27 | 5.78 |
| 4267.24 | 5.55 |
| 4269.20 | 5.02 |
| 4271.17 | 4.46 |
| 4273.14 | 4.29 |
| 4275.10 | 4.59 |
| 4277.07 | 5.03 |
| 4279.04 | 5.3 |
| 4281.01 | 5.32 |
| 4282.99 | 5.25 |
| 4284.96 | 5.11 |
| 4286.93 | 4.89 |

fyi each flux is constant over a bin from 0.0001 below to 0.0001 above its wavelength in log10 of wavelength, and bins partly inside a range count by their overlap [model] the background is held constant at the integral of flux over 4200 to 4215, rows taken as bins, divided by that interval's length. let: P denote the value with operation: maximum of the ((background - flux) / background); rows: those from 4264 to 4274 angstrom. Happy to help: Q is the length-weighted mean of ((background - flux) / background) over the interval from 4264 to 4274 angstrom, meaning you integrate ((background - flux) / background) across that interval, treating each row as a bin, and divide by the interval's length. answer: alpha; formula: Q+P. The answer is 0.35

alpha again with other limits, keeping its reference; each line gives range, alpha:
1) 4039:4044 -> 0.30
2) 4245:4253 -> 0.24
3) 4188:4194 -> 0.08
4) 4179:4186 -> 0.08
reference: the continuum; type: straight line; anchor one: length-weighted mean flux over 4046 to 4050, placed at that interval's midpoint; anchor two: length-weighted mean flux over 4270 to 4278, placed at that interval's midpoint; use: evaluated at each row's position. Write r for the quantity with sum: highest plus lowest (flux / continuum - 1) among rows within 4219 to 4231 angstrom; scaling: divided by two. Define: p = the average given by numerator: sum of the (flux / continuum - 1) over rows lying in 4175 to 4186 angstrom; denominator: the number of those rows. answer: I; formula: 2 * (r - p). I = -0.46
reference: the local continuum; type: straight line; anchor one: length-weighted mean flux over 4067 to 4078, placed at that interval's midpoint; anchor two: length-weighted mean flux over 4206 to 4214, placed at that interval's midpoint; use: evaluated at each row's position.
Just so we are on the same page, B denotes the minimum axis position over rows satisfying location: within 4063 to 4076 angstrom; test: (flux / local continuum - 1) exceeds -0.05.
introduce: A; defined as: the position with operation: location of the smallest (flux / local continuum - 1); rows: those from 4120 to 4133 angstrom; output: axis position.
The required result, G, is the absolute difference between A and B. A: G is 64.2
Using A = 4131.87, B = 4067.68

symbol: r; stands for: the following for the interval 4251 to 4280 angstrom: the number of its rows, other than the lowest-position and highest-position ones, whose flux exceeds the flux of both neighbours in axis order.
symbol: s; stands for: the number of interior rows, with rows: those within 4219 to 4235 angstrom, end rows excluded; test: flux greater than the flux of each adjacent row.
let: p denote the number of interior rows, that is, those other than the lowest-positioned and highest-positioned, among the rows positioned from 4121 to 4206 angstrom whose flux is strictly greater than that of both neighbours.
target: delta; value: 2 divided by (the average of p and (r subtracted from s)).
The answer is 0.8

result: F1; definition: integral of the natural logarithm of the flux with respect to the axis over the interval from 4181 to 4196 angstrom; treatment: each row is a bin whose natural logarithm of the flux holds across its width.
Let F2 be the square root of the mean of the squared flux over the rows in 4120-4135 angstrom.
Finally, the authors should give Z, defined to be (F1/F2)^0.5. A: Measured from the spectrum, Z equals 2.13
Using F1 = 25.6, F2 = 5.66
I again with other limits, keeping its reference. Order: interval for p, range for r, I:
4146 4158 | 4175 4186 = -0.01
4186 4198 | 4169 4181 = 0.01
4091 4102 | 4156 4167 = 0.25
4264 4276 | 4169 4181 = 0.23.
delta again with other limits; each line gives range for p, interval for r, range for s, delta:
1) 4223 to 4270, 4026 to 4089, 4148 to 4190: 2.0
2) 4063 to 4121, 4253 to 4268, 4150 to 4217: 0.7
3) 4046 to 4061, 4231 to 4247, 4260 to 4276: 4.0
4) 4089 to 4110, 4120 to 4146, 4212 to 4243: -2.0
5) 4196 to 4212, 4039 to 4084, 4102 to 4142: 4.0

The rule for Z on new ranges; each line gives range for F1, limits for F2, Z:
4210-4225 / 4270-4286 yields 2.27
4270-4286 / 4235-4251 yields 2.16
